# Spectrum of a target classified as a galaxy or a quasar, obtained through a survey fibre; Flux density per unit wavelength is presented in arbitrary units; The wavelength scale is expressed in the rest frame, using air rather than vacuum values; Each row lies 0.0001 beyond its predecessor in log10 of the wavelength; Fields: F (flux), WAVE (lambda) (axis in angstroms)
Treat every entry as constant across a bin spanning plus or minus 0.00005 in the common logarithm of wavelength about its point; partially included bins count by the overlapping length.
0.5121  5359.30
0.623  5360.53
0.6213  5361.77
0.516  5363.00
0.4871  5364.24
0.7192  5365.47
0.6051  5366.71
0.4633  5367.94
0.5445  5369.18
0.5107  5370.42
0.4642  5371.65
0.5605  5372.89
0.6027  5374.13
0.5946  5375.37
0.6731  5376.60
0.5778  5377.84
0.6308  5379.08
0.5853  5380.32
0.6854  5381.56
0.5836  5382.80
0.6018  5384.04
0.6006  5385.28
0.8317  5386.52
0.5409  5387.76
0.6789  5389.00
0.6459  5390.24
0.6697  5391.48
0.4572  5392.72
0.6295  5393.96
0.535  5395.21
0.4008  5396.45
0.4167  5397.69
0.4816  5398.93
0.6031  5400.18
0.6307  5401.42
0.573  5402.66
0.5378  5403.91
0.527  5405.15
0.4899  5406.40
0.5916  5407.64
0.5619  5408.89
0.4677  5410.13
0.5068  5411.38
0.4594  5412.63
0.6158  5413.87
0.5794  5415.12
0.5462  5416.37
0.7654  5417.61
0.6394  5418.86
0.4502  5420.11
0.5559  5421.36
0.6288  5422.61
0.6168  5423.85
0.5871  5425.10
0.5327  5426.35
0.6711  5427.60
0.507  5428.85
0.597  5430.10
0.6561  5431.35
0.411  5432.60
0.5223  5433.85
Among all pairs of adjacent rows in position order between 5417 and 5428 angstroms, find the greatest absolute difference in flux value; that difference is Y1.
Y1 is 0.19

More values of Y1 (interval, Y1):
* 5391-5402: 0.21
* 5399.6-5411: 0.10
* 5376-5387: 0.23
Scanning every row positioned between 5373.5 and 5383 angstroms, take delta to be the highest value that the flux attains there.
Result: 0.6854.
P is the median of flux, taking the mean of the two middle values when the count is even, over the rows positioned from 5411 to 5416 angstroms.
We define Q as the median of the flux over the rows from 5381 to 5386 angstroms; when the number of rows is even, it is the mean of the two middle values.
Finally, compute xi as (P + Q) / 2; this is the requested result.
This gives 0.57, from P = 0.54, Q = 0.601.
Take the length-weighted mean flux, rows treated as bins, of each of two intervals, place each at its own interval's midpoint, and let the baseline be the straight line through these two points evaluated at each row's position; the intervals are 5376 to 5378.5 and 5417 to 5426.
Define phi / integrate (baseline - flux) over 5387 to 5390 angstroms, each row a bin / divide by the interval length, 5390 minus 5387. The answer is -0.01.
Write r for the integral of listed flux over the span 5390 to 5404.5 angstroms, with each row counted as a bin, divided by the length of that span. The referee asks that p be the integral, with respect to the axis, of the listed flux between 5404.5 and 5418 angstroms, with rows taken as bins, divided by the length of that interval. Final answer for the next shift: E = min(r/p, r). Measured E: 0.546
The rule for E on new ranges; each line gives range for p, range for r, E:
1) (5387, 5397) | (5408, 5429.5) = 0.570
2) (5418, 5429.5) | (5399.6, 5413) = 0.542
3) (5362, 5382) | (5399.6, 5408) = 0.564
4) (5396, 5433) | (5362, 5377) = 0.562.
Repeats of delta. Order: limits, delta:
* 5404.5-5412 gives 0.5916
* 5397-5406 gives 0.6307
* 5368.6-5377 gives 0.6731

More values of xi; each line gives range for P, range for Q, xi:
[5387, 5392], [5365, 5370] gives 0.62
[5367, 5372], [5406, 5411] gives 0.51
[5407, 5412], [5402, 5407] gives 0.53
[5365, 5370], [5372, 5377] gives 0.59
